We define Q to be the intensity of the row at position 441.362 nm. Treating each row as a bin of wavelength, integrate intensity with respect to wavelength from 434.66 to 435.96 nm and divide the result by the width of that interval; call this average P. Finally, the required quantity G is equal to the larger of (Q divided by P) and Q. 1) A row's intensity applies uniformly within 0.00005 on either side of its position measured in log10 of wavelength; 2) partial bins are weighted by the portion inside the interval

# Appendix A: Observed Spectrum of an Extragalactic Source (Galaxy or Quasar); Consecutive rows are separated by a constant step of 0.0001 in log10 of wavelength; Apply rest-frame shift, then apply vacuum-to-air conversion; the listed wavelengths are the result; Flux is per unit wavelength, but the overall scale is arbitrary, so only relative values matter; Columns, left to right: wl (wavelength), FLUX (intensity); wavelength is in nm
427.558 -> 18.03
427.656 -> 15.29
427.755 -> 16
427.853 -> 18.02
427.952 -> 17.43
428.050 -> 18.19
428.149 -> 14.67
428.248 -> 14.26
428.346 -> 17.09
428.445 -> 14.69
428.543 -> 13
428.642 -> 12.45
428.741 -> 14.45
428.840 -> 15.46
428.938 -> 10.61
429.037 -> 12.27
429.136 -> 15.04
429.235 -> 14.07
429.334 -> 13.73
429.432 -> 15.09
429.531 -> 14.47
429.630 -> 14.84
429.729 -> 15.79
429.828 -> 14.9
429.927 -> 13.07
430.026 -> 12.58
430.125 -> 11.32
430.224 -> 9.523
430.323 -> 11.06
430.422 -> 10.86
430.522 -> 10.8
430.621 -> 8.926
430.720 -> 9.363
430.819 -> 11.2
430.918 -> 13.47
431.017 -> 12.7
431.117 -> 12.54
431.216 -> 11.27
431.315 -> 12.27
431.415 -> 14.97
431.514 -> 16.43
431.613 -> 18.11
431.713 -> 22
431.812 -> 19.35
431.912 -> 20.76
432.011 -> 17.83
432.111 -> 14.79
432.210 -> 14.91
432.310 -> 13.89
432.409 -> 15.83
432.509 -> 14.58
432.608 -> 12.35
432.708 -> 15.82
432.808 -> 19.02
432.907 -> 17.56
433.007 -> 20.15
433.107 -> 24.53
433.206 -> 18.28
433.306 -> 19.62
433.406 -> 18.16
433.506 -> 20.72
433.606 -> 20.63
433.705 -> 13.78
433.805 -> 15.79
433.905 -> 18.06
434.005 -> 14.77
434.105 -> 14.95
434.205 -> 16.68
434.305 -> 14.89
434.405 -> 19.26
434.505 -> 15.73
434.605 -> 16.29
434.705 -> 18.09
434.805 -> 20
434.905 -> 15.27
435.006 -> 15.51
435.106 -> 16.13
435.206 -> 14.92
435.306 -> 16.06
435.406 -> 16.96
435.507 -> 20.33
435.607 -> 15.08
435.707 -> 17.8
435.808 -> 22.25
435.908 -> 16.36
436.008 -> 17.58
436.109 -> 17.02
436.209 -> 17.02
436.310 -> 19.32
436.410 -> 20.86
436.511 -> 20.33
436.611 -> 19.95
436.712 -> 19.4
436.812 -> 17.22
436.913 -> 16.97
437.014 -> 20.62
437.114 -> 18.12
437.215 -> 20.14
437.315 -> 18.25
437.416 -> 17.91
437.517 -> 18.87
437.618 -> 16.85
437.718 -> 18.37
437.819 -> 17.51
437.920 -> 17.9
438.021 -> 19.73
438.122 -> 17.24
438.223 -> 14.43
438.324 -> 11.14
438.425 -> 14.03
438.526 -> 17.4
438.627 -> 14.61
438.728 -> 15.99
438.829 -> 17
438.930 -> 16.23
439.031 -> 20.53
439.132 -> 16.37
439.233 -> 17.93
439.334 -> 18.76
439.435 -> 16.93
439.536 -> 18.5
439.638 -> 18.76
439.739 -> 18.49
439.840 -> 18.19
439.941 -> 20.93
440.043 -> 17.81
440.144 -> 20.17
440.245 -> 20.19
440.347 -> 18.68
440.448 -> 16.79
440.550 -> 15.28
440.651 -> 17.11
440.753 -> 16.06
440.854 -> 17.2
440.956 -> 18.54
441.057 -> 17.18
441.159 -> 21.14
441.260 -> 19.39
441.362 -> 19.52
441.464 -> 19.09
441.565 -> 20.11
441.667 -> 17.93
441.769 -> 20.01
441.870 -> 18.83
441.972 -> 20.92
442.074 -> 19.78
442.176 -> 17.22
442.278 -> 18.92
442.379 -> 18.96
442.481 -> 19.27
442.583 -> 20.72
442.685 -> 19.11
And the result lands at 19.5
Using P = 17.3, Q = 19.52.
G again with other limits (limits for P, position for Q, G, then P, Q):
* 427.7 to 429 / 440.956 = 18.5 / 15.1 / 18.54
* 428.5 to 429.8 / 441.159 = 21.1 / 14.0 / 21.14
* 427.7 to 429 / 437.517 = 18.9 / 15.1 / 18.87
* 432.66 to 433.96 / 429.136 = 15.0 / 18.6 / 15.04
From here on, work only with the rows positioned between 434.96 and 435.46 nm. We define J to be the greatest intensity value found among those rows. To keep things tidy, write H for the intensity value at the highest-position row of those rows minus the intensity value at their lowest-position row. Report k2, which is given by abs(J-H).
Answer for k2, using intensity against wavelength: 16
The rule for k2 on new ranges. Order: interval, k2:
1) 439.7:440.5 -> 23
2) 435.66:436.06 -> 22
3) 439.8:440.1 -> 21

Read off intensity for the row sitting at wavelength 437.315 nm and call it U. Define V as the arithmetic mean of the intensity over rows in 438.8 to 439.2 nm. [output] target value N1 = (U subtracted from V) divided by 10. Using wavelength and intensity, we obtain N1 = -0.1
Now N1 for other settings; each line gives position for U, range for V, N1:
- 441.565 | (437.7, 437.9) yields -0.2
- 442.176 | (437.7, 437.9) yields 0.1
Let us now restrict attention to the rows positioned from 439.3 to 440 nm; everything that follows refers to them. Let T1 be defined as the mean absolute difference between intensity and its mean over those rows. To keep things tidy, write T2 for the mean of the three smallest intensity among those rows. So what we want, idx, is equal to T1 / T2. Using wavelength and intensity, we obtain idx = 0.040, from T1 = 0.71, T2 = 17.9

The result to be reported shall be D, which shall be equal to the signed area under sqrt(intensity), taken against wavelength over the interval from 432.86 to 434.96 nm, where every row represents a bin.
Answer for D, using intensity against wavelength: 8.8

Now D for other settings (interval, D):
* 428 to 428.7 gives 2.7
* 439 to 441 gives 8.5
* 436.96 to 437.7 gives 3.2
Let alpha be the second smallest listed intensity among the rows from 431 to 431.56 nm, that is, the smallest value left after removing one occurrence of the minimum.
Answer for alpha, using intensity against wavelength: 12.27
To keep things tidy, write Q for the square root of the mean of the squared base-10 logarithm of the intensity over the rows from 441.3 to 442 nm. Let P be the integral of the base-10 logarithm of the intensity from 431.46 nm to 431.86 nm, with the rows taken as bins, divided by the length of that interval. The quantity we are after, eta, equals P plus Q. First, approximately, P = 1.28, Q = 1.29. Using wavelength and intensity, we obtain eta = 2.57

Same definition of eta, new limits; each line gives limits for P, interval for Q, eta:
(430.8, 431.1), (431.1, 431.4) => 2.18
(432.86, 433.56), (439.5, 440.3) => 2.58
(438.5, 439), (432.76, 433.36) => 2.51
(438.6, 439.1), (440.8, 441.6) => 2.51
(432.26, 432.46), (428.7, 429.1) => 2.29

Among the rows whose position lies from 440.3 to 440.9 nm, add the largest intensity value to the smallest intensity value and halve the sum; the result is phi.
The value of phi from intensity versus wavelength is 17.0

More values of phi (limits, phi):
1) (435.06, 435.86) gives 18.6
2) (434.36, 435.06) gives 17.6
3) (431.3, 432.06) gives 17.1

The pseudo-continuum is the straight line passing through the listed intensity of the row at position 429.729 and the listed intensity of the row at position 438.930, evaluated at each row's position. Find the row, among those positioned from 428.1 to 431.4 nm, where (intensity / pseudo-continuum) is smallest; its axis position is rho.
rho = 430.621 nm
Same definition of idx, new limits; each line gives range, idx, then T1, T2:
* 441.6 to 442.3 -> 0.055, 0.99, 18.0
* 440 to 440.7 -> 0.088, 1.44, 16.4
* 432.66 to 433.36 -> 0.107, 1.84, 17.2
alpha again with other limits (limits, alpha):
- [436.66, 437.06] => 17.22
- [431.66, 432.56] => 14.58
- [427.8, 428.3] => 14.67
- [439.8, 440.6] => 16.79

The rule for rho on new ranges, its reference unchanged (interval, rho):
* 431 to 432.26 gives 431.216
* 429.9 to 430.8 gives 430.621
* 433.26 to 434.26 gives 433.705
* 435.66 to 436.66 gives 435.908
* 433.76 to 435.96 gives 434.005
